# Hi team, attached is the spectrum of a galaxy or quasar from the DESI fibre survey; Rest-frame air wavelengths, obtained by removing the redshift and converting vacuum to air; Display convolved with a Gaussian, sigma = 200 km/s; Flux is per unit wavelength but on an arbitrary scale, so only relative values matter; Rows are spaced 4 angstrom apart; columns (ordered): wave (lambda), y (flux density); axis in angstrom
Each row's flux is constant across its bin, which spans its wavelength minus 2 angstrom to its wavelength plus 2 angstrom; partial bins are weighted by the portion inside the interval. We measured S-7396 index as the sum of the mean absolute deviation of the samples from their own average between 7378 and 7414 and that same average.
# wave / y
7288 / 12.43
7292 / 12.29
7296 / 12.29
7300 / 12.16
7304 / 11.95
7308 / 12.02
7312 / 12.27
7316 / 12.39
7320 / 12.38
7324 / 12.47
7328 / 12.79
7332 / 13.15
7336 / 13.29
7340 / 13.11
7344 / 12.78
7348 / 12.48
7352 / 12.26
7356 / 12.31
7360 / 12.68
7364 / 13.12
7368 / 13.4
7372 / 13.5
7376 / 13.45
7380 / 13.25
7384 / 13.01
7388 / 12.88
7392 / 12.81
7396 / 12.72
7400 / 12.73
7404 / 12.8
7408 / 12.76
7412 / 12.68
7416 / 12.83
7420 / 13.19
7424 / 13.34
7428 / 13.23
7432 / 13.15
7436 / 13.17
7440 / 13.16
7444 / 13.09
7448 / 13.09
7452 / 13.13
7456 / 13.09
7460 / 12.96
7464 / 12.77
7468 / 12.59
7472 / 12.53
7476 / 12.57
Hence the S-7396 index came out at 13.0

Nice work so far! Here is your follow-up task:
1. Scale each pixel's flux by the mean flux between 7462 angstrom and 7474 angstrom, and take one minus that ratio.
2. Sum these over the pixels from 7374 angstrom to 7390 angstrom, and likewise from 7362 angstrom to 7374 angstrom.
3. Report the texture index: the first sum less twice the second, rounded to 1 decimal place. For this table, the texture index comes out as 0.2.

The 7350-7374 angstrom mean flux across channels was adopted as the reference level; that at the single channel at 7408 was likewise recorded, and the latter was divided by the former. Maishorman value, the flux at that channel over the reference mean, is 0.99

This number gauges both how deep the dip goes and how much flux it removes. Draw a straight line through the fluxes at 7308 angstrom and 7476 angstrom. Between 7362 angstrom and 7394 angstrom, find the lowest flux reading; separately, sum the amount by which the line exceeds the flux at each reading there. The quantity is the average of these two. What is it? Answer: 2.7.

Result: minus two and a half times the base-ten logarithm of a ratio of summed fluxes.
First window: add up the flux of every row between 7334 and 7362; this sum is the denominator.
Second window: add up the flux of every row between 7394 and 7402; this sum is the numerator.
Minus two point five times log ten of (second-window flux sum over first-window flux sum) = 1.4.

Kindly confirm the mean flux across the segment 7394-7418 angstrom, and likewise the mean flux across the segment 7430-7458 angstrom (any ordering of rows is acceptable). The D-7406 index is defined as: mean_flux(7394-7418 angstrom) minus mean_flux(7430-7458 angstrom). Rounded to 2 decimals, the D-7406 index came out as -0.37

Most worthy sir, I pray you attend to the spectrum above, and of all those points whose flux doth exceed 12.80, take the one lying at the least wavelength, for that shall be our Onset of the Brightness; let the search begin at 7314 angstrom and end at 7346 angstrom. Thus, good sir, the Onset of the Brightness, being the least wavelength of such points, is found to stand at 7332 angstrom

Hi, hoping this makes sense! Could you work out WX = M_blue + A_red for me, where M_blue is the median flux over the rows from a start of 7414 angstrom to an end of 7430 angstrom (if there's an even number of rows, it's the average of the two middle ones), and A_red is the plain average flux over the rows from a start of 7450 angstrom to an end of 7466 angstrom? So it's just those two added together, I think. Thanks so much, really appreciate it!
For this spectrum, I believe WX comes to 26.2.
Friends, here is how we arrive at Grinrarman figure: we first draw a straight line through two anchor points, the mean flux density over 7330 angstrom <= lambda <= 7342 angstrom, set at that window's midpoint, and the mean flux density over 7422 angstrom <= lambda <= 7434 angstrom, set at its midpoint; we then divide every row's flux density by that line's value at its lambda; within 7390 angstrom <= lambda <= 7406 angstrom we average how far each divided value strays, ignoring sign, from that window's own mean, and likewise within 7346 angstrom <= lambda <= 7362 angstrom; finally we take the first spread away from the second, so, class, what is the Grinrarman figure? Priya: 0.0082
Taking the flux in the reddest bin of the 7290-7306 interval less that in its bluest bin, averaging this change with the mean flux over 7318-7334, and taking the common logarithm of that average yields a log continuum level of 0.791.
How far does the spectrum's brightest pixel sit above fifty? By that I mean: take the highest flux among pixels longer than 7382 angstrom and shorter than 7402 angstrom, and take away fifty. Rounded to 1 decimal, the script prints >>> -37.0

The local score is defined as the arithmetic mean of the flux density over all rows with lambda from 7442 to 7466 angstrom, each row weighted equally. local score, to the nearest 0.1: 13.0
